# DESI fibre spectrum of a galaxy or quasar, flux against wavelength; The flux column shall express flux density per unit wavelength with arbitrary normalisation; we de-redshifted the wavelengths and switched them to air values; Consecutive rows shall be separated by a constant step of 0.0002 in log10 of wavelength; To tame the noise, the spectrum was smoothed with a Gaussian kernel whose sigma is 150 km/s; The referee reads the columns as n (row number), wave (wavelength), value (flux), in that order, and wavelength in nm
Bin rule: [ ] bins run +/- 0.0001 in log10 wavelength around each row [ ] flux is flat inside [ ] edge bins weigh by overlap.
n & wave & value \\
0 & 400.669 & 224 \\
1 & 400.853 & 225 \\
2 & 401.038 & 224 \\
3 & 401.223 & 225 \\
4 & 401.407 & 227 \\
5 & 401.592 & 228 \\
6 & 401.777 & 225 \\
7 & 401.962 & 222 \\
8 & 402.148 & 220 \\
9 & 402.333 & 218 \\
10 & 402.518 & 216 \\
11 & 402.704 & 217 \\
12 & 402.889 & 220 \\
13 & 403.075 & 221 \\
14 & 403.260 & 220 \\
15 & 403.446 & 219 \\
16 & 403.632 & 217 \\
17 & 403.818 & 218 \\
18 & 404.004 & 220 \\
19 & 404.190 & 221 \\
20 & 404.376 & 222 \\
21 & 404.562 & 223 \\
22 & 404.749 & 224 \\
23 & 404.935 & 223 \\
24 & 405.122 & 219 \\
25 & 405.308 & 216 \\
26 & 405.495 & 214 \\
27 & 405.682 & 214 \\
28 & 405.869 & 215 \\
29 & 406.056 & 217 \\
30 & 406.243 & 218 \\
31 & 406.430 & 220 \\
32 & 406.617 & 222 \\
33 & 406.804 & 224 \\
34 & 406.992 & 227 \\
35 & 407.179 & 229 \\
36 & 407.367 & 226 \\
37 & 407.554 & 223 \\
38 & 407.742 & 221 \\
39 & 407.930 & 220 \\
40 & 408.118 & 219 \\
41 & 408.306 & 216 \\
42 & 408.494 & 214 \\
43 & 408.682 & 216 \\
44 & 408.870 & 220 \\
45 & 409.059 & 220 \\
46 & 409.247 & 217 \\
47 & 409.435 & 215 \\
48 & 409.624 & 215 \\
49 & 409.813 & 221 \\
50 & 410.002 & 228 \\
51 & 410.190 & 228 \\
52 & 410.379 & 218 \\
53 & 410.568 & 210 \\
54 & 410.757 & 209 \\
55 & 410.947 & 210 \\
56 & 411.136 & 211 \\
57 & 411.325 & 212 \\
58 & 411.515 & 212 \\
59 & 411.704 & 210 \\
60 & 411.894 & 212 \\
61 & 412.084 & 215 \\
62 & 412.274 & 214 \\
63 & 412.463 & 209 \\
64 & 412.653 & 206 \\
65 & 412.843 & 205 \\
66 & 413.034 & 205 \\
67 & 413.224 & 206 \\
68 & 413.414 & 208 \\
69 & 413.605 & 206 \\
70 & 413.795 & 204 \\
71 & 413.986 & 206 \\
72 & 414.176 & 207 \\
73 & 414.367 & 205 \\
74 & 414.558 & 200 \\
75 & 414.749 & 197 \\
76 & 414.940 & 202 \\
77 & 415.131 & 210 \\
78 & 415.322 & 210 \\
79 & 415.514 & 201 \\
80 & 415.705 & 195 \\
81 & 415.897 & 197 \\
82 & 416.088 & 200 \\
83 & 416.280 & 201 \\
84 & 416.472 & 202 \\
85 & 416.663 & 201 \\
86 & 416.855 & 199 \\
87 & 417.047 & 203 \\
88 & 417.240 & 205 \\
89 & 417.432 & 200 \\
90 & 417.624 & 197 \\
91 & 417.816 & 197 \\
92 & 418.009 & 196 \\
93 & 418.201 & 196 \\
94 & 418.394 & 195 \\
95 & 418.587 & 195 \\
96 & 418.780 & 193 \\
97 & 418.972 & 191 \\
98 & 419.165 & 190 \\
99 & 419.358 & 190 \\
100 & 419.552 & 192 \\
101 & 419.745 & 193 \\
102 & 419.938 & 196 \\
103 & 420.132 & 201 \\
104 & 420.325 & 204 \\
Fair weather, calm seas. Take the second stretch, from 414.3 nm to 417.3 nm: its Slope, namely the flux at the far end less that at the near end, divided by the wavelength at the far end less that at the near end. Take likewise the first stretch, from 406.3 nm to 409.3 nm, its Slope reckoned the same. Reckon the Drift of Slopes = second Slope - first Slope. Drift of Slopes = 1.1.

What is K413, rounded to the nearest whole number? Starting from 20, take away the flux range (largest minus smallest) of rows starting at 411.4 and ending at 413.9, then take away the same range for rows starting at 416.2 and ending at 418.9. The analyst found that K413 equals -3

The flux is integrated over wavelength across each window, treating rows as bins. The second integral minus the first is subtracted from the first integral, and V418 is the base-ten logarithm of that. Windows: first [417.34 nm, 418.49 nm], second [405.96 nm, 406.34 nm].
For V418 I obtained 2.57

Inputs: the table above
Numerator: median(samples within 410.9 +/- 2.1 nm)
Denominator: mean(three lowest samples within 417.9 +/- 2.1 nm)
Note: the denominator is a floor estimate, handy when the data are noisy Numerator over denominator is 1.12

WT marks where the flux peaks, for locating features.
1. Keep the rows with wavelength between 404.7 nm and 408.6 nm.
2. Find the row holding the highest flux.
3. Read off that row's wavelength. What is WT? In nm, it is 407.179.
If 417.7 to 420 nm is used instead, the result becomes 417.816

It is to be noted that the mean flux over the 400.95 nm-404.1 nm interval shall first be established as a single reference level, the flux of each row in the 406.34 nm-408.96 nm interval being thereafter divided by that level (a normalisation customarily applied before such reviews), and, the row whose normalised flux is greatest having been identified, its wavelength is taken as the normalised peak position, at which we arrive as 407.179 nm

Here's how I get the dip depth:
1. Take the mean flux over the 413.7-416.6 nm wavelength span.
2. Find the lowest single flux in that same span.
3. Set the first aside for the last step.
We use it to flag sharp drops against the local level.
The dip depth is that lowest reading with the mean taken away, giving -7.5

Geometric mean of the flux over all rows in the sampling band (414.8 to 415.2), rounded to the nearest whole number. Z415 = 206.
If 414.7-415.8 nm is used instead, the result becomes 202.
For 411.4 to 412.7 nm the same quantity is 211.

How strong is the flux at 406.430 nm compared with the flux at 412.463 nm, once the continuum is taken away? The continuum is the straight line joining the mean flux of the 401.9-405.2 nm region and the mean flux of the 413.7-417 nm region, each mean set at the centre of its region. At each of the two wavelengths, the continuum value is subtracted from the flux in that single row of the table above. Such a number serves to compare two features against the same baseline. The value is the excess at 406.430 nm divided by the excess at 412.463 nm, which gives 1.8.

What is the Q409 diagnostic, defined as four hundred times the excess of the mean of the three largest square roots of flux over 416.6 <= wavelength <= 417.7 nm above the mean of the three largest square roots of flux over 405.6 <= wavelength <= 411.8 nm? -345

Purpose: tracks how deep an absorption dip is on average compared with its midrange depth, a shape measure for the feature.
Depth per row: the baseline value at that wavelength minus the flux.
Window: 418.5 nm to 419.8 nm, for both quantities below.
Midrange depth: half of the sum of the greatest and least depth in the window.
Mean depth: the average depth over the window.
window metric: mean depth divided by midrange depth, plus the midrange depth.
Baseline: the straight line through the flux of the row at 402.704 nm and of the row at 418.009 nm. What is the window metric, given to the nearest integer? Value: 3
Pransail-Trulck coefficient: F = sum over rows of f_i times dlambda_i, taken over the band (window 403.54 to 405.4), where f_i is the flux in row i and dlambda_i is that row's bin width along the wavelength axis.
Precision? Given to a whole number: 410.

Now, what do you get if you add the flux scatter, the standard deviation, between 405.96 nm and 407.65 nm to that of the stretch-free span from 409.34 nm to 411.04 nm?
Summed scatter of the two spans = 11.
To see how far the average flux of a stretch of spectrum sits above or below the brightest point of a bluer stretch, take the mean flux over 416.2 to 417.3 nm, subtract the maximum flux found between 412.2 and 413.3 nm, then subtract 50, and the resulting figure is -62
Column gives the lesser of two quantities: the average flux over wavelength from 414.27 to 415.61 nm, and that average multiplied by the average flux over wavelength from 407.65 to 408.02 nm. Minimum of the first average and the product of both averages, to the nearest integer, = 204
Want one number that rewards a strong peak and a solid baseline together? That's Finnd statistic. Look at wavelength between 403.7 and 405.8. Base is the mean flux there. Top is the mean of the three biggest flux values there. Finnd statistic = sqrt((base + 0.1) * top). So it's 221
